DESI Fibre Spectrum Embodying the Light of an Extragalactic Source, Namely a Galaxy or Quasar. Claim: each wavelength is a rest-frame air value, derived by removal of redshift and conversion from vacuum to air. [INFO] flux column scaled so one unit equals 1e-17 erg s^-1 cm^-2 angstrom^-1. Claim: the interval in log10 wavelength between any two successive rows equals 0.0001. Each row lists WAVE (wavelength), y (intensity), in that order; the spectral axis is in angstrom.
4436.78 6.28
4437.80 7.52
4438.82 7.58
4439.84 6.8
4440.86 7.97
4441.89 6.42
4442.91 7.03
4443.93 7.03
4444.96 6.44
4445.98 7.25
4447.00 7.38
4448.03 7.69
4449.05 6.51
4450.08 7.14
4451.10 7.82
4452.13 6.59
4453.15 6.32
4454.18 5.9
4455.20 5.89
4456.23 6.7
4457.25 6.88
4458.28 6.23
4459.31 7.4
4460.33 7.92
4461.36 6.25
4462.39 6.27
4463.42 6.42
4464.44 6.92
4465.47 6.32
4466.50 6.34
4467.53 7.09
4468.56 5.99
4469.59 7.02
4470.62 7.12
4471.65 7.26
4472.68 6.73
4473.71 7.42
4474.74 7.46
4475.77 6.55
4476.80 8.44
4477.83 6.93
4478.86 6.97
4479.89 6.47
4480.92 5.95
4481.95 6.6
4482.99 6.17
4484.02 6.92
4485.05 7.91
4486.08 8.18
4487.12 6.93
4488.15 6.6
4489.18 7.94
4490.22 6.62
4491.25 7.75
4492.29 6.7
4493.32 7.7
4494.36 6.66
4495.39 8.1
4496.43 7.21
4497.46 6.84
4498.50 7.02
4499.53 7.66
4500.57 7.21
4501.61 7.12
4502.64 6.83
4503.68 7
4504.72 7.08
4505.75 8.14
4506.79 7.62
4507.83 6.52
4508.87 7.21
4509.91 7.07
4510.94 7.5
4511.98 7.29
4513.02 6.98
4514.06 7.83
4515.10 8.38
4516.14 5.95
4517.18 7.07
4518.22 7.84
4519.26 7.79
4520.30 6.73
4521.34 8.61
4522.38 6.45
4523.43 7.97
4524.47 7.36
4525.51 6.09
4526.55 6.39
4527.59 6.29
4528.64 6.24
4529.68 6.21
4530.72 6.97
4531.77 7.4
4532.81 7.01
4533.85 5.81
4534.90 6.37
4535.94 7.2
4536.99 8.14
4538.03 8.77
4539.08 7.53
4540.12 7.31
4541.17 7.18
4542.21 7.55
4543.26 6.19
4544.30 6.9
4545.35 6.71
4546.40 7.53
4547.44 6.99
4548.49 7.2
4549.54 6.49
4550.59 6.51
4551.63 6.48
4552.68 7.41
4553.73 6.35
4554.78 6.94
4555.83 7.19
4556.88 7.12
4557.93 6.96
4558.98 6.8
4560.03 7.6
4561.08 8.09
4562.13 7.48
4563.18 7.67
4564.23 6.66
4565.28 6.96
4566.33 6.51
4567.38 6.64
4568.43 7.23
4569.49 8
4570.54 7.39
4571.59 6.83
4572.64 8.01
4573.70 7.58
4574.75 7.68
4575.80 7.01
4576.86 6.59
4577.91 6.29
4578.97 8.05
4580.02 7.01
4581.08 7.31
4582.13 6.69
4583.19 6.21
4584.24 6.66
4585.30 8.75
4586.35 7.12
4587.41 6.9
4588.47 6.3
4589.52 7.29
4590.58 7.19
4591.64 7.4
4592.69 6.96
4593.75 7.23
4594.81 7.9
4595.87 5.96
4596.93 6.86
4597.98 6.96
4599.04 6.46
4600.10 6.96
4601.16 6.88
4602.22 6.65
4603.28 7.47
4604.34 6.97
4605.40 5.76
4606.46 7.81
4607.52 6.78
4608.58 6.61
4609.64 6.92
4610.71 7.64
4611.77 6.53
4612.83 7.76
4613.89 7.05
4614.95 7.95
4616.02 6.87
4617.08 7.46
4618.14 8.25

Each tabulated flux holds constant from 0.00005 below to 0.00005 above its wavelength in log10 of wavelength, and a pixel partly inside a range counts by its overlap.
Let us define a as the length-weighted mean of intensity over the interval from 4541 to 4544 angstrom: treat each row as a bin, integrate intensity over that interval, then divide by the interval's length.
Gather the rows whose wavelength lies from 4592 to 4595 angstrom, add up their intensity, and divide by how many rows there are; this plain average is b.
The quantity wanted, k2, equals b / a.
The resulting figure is 1.06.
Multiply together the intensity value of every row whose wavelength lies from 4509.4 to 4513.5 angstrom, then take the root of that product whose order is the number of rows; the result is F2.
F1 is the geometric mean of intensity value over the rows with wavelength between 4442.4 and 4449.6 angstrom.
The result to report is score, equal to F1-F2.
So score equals -0.17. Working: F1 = 7.03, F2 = 7.2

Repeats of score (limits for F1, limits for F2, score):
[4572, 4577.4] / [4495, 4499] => 0.08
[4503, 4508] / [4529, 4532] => 0.41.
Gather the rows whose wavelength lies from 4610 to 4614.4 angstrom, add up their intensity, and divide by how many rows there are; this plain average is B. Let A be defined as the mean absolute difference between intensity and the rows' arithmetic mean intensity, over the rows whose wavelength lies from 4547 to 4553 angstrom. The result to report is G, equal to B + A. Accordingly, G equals 7.60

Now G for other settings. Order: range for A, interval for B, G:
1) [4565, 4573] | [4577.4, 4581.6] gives 7.63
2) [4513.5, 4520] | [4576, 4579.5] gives 7.62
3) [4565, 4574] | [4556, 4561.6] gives 7.76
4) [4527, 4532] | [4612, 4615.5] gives 8.04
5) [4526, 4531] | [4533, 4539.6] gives 7.52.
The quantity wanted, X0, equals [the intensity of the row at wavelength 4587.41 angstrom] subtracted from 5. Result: -1.9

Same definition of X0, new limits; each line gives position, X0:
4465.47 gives -1.3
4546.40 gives -2.5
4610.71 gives -2.6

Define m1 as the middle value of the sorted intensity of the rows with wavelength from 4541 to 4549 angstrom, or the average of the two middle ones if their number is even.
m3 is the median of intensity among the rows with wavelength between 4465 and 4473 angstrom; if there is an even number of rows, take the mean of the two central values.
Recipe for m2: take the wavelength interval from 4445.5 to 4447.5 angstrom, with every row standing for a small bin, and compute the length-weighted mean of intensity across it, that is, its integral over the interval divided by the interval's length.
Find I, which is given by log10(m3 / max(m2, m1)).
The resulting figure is -0.028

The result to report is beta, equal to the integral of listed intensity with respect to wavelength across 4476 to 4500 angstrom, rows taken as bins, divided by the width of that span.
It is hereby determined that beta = 7.14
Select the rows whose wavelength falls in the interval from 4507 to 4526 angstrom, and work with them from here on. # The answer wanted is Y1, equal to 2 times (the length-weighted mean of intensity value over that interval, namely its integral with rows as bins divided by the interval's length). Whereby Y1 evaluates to 14.5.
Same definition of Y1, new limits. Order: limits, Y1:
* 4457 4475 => 13.6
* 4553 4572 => 14.3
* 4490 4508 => 14.5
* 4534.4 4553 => 14.3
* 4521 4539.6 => 14.1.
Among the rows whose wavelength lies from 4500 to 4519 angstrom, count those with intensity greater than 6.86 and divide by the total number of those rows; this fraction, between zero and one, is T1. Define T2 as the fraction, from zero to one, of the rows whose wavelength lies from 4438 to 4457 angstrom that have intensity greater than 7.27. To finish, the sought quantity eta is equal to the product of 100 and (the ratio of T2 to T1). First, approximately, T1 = 0.83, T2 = 0.28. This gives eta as 33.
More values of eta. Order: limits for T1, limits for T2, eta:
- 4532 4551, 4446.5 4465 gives 42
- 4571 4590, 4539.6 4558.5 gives 36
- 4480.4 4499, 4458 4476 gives 40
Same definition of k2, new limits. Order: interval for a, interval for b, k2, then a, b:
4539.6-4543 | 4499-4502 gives 1.01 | 7.26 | 7.33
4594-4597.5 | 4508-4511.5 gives 1.05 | 6.94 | 7.26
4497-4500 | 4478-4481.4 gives 0.90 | 7.18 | 6.46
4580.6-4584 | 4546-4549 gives 1.08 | 6.73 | 7.24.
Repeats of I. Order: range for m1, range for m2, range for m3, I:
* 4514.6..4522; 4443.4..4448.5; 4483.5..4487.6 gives -0.021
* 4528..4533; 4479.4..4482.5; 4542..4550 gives -0.002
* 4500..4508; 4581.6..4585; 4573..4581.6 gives 0.004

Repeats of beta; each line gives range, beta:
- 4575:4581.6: 7.06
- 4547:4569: 7.01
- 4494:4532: 7.15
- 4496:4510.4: 7.18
